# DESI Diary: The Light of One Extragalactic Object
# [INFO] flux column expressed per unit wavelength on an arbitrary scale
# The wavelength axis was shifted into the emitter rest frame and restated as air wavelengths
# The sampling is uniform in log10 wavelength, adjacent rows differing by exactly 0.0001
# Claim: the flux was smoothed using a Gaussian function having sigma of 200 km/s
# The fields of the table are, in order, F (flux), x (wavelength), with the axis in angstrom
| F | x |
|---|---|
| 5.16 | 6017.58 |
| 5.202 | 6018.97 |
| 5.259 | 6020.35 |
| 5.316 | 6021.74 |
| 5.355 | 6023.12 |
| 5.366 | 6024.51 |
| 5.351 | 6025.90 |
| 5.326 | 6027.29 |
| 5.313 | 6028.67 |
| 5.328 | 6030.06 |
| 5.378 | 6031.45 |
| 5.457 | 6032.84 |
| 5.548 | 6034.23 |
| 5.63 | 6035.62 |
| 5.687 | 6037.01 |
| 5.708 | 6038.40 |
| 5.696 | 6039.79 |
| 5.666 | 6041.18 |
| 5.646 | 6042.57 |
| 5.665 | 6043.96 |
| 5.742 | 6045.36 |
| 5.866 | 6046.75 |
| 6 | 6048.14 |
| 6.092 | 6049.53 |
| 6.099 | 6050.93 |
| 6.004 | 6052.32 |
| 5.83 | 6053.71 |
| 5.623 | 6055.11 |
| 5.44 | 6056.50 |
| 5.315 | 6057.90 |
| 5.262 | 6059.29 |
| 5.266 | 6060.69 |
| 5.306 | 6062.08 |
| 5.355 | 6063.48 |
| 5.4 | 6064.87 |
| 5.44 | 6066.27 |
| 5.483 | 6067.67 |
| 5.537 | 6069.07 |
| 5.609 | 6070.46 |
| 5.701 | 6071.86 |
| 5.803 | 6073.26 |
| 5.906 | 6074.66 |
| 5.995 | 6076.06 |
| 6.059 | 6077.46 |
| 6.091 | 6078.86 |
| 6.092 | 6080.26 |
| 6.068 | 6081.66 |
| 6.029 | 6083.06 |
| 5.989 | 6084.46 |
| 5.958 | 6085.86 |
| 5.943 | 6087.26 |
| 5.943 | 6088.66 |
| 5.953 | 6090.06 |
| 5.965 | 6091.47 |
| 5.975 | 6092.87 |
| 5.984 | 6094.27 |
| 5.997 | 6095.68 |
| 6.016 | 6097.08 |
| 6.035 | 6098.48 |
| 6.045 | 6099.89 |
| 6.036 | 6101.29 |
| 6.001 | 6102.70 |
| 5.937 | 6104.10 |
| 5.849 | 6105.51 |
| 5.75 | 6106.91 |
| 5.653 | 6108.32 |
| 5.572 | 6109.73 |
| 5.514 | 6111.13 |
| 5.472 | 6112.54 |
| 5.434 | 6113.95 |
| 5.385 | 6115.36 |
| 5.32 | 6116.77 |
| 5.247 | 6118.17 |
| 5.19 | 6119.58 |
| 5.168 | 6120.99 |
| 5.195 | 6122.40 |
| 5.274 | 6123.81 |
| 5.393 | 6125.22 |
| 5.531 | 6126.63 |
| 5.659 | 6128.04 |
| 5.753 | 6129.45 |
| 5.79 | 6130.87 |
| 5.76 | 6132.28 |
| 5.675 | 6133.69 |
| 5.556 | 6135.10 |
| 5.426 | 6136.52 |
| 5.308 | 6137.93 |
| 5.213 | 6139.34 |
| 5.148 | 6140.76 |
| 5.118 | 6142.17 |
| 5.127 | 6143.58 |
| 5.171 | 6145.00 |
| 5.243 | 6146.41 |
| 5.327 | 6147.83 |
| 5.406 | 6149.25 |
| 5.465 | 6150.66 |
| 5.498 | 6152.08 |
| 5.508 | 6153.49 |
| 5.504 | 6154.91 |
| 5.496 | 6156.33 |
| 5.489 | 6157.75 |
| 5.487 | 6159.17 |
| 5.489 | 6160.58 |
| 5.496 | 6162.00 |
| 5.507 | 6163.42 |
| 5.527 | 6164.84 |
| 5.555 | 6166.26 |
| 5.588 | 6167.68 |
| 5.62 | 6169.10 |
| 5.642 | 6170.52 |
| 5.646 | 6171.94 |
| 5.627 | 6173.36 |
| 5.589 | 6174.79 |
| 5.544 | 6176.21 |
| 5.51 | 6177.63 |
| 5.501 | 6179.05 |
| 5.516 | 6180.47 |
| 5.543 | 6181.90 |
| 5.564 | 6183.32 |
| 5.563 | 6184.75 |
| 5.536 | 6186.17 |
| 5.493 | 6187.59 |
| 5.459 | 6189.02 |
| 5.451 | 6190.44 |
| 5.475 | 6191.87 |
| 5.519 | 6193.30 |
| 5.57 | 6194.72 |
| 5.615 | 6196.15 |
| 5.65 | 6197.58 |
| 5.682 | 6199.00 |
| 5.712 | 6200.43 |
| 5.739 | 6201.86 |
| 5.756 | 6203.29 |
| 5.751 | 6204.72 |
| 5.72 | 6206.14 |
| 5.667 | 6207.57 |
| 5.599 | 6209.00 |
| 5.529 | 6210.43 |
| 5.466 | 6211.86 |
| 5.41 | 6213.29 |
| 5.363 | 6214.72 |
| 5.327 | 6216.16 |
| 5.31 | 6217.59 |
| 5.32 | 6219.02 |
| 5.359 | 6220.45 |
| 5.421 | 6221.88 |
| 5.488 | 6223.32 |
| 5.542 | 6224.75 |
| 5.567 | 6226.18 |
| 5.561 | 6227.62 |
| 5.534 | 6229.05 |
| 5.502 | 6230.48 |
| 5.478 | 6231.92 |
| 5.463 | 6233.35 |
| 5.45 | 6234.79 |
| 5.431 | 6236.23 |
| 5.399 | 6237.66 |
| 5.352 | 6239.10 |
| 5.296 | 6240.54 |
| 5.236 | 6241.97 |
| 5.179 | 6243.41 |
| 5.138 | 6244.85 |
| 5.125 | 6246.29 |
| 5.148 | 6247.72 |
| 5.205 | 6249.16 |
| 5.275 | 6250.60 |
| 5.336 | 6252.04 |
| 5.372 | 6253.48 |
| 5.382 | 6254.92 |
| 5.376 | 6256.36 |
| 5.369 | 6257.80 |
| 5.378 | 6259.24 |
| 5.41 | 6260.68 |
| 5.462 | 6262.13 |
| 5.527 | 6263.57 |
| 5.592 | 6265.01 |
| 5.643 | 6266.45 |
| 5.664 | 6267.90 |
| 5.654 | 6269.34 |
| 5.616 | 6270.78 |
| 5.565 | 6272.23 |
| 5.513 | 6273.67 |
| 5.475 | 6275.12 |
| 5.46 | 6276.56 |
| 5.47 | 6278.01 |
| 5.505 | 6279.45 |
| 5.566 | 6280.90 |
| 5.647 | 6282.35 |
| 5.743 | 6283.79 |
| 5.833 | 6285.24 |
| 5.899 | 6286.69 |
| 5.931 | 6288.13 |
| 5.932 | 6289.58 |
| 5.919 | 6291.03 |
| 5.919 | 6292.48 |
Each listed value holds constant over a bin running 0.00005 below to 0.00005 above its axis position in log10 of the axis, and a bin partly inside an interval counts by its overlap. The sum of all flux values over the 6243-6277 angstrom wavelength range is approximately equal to 130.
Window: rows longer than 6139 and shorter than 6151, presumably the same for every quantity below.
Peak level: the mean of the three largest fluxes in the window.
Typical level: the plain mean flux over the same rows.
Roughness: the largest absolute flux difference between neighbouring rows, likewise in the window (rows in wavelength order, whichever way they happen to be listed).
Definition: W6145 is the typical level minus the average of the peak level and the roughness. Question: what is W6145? 2.50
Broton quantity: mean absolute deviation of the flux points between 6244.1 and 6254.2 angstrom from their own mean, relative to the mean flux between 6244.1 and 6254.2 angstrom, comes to 0.016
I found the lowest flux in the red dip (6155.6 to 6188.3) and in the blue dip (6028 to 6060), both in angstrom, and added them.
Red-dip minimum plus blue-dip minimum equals 10.7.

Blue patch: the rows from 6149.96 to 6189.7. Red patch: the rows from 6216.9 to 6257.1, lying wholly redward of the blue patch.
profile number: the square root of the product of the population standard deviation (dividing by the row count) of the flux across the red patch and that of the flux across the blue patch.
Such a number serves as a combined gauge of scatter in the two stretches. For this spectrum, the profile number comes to 0.082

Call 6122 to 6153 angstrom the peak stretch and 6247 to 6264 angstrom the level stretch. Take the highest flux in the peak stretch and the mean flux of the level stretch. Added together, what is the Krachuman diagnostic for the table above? 11.1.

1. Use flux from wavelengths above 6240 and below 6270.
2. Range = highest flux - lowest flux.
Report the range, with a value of 0.54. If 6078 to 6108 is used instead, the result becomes 0.34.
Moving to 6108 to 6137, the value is 0.62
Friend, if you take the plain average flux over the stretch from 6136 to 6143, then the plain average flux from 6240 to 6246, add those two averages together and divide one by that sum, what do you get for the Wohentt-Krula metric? 0.096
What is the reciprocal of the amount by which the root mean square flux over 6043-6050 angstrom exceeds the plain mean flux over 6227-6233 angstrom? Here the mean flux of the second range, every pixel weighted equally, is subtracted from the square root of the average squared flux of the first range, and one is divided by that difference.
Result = 2.8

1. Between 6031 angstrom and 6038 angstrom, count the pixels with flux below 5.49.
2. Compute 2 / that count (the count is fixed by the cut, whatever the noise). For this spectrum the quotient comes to 1.00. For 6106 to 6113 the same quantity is 2.00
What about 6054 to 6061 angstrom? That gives 0.50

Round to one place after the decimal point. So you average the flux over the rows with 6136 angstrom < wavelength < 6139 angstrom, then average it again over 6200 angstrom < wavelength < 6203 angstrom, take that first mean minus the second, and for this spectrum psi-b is -0.4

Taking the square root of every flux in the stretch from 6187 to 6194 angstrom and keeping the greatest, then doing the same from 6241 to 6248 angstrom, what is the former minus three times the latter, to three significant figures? -4.52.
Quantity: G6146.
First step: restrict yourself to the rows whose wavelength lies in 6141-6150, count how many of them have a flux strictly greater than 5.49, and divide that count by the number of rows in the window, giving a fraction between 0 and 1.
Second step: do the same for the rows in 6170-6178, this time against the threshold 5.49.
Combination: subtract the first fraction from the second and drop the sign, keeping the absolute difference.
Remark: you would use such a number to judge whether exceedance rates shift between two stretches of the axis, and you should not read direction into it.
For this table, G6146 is 1.00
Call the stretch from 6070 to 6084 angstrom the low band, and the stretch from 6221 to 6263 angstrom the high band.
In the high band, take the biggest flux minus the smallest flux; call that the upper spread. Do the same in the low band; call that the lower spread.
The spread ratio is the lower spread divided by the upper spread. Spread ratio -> 1.09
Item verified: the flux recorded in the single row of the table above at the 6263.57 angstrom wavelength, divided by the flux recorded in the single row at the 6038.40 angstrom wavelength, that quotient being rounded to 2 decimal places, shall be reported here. 0.97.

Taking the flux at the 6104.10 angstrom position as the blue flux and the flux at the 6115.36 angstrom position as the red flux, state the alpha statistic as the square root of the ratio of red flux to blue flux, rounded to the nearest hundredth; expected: 0.95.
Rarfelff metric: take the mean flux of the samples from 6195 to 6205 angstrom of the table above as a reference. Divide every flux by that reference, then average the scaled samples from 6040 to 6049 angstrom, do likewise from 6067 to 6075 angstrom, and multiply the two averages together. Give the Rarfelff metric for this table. 1.01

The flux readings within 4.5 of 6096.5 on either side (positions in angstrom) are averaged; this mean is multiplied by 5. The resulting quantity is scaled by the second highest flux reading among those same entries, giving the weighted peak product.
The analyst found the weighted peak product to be 181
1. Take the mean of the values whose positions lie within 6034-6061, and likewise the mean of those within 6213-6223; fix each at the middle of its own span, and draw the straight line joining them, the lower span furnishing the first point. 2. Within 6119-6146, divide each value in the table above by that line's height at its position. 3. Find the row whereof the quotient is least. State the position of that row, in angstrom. 6142.17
